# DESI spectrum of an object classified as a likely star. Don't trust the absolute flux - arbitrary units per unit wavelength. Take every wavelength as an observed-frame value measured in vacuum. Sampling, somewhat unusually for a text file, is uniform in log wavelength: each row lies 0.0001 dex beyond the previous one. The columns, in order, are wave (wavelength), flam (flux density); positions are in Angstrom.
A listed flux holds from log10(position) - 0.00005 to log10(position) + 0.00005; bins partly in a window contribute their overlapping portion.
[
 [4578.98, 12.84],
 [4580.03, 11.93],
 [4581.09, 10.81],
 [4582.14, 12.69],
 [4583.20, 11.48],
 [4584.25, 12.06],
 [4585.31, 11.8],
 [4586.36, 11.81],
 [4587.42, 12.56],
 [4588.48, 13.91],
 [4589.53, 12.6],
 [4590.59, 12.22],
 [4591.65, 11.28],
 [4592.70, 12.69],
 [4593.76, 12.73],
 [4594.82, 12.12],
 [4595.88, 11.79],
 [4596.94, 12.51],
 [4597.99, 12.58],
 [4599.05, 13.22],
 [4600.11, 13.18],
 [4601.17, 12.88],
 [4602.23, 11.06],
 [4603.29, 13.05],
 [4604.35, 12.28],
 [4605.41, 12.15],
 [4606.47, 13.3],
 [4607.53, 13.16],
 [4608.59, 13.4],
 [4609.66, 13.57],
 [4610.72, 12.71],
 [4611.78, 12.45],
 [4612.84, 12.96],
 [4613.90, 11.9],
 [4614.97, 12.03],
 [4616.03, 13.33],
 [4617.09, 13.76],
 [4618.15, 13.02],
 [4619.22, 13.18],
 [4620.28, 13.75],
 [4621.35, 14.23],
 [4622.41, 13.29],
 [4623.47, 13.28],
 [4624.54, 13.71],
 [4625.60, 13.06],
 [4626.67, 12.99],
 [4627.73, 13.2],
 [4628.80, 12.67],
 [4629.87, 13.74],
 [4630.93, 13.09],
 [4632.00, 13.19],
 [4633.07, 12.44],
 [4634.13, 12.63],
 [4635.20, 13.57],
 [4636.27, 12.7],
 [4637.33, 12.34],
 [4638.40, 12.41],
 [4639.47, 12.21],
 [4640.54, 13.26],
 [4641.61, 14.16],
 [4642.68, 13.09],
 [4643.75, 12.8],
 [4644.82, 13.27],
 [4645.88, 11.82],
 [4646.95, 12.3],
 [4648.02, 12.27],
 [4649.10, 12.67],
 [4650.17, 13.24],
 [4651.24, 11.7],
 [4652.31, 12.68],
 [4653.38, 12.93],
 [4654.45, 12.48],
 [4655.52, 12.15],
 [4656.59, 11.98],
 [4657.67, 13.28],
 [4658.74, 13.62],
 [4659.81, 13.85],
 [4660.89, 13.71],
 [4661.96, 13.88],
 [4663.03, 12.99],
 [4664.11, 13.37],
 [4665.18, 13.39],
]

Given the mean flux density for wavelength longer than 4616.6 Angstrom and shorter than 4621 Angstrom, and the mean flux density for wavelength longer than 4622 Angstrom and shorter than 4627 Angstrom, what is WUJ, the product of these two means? 178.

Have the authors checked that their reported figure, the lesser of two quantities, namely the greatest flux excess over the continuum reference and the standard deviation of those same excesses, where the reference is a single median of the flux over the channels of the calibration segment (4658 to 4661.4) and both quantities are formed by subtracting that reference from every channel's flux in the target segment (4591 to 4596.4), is -0.98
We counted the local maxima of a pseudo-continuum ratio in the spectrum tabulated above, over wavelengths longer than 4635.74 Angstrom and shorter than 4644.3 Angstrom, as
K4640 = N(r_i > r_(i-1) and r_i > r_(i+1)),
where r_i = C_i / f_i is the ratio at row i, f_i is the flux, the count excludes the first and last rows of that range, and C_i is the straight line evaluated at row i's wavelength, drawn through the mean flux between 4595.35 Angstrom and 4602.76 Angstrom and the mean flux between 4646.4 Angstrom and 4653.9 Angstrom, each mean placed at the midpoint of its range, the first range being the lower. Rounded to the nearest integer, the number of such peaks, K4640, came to 2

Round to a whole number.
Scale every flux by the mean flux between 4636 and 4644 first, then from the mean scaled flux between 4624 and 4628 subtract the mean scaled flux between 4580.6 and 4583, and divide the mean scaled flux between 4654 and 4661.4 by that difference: 9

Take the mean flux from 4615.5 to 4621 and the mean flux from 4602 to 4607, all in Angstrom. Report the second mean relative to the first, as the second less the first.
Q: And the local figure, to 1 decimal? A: -1.0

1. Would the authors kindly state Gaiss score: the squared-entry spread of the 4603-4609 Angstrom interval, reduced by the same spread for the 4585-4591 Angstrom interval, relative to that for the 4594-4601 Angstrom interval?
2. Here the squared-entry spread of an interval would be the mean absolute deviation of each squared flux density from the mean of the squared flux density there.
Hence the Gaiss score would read -0.21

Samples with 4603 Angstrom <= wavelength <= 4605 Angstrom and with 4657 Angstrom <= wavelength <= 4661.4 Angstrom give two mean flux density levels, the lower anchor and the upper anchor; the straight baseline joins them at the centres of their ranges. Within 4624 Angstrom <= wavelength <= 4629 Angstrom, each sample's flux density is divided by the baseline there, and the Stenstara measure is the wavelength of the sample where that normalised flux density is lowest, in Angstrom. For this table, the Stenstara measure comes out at 4628.80 Angstrom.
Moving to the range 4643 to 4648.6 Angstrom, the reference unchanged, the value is 4645.88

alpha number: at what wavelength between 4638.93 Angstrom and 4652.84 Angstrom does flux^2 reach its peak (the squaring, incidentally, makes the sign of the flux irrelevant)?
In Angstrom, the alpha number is 4641.61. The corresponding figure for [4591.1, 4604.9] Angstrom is 4599.05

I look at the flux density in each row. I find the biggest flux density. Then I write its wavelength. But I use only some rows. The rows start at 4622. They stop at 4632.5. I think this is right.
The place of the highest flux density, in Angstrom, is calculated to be 4629.87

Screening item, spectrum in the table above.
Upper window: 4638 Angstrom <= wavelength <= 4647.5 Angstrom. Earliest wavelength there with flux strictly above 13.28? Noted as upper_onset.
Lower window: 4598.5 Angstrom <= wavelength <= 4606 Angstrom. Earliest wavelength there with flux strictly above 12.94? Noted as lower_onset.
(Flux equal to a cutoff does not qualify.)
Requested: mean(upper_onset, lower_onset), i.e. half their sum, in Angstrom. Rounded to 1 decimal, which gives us 4620.3 Angstrom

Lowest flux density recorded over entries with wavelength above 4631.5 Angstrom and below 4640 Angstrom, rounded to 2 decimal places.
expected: 12.21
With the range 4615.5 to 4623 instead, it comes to 13.02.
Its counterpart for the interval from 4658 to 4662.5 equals 13.62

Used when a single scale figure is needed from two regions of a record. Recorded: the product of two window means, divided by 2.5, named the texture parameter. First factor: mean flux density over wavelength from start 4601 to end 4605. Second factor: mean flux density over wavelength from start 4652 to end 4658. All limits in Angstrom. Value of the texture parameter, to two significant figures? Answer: 62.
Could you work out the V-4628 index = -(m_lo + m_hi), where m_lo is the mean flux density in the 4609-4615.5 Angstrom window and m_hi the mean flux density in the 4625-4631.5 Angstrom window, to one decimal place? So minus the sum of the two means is -25.7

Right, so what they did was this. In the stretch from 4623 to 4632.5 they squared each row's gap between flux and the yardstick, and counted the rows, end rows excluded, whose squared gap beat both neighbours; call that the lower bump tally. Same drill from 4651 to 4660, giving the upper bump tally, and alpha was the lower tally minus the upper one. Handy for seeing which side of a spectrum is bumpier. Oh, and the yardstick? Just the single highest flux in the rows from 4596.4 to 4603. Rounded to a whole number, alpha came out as 2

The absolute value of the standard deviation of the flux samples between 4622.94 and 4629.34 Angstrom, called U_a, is 0.3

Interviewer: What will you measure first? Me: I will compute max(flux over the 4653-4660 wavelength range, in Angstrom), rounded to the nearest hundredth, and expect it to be 13.85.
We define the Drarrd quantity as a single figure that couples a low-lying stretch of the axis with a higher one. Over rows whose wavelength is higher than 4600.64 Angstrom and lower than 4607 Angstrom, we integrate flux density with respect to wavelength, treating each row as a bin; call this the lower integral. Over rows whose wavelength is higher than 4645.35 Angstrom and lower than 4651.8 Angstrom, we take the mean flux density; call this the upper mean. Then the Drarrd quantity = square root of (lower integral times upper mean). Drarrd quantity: 31.3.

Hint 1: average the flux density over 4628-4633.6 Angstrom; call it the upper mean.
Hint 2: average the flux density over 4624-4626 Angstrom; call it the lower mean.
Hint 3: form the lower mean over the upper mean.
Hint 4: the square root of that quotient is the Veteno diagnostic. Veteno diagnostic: 1.01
